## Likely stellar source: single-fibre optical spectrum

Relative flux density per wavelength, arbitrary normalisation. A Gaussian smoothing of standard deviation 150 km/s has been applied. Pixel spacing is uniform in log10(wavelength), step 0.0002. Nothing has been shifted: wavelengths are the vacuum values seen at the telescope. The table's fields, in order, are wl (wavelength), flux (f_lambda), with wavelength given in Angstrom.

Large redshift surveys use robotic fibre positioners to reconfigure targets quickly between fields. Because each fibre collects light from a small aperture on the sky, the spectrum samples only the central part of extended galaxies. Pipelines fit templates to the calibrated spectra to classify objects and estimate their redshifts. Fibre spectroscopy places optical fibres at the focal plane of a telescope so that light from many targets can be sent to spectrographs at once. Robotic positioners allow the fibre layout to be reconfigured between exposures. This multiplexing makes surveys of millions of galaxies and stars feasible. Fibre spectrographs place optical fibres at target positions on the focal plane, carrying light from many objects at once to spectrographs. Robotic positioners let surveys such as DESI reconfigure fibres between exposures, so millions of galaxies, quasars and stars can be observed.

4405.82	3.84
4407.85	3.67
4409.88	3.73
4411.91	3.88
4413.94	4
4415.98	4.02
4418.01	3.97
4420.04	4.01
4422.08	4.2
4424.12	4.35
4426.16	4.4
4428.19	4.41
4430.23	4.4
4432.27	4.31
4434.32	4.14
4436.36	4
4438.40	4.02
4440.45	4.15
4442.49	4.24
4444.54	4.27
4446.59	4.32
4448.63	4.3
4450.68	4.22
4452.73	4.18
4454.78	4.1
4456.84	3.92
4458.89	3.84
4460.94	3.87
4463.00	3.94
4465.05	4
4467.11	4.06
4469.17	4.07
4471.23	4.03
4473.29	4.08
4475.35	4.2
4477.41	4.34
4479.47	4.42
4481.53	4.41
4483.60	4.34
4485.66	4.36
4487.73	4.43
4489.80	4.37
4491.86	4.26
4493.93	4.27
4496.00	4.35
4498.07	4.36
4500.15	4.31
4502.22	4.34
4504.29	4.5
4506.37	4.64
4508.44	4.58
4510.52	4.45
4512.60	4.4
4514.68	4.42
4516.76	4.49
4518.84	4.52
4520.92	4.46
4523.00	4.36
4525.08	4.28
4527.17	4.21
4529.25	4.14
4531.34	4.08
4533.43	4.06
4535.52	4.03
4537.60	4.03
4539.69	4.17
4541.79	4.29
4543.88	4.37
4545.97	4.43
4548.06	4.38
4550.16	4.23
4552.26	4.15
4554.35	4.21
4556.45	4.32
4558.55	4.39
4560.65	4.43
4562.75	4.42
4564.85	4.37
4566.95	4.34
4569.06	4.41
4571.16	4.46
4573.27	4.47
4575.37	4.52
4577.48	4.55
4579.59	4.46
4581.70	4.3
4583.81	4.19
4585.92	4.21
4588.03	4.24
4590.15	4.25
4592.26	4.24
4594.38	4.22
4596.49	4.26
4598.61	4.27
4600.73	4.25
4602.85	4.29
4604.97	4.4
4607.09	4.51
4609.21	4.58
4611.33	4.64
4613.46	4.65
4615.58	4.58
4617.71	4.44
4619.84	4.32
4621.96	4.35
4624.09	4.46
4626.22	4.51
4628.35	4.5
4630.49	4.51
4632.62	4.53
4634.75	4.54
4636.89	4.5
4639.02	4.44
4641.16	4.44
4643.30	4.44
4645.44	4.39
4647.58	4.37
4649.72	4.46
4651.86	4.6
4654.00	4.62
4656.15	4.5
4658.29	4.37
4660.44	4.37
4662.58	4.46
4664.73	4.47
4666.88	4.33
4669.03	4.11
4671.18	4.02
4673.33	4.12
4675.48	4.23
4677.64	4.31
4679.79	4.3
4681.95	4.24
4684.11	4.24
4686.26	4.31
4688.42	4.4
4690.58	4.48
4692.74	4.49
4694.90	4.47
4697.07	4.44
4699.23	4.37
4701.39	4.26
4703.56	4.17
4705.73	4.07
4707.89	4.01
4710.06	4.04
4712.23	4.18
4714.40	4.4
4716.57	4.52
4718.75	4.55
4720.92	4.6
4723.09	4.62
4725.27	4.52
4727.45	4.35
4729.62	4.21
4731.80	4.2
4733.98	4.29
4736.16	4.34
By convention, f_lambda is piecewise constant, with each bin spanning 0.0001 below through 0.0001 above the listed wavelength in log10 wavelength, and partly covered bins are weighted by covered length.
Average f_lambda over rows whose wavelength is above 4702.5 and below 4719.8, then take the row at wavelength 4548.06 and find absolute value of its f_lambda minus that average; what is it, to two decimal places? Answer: 0.14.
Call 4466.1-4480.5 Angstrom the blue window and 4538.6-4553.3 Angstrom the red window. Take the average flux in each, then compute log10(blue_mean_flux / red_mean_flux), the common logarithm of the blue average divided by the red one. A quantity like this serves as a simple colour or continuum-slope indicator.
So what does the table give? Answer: -0.01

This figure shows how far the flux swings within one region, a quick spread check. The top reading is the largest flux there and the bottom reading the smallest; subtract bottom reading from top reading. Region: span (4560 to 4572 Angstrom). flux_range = 0.12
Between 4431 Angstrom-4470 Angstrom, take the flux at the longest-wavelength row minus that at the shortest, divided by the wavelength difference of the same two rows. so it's -0.007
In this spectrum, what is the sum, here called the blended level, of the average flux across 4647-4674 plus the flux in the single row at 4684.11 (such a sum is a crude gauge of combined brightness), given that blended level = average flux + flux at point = 8.6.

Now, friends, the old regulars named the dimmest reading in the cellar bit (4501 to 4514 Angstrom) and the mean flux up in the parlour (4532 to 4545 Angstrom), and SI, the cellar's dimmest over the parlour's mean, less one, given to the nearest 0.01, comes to 0.04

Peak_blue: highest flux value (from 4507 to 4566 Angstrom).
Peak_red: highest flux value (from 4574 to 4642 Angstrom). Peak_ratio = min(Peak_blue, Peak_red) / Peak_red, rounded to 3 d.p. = 0.985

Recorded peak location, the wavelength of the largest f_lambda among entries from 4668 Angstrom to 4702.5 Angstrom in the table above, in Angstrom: 4692.74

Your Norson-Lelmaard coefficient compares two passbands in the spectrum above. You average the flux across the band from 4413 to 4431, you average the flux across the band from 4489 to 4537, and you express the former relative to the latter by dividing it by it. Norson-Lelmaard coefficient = 0.97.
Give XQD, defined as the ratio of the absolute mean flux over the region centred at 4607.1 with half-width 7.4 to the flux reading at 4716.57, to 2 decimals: 0.99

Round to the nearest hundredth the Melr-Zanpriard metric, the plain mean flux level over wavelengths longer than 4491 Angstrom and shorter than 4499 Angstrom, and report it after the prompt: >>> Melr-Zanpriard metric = 4.31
